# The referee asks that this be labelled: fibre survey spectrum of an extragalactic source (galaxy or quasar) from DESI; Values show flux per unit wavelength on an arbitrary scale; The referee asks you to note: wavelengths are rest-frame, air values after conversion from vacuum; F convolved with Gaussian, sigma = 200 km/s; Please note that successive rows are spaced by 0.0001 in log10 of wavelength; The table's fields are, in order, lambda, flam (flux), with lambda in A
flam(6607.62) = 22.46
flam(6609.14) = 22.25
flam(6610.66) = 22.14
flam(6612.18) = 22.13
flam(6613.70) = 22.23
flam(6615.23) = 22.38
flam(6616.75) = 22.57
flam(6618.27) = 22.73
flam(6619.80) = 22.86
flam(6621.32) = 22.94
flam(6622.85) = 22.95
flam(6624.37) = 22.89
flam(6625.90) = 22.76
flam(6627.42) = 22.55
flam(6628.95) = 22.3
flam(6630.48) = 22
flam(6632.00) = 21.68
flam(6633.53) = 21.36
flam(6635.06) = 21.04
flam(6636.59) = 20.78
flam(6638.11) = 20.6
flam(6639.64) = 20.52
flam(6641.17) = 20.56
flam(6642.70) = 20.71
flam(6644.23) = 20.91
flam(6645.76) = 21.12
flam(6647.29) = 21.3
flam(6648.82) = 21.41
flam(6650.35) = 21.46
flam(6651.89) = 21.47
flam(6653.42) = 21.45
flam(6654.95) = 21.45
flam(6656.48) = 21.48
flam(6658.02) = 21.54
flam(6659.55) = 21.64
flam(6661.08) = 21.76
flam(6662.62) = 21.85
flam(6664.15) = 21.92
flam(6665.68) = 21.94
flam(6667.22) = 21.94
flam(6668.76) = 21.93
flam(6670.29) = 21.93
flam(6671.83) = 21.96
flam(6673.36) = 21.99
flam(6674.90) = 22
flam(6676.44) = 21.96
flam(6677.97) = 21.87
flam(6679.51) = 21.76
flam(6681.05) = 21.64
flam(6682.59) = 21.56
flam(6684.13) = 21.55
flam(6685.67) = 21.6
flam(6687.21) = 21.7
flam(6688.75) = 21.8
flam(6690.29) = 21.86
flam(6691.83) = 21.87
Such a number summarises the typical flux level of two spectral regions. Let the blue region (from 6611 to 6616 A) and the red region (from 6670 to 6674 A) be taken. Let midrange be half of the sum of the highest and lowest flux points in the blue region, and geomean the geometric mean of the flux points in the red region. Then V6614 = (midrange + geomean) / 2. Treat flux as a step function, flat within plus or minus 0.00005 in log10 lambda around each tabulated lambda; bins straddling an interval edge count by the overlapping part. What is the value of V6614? 22.1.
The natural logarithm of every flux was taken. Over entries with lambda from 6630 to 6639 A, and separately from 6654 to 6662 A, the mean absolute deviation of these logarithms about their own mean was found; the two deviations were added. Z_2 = 0.0252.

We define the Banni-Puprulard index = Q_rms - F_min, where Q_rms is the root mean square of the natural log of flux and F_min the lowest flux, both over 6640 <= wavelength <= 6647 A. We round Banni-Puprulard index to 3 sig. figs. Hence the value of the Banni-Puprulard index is -17.5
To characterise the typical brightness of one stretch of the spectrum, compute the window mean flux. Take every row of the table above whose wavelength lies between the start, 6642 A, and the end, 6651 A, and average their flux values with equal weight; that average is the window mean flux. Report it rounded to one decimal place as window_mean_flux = 21.2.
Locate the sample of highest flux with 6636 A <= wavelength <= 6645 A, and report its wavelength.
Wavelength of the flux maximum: 6644.23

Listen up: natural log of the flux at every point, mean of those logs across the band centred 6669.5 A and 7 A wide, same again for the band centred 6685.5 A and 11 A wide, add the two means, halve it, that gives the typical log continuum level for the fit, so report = 3.08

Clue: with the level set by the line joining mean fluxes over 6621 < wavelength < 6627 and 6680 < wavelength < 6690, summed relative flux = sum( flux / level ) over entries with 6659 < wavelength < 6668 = 5.9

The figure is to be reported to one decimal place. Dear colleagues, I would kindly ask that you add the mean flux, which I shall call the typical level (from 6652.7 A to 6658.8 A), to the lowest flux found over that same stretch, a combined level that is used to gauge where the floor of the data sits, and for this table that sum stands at 42.9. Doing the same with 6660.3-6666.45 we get 43.6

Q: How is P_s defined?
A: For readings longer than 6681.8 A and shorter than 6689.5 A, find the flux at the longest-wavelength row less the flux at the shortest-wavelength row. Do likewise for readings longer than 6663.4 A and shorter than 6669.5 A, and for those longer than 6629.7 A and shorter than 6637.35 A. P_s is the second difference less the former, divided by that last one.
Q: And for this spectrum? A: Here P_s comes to 0.19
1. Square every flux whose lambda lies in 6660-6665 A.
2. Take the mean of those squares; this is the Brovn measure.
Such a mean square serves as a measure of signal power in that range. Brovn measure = 477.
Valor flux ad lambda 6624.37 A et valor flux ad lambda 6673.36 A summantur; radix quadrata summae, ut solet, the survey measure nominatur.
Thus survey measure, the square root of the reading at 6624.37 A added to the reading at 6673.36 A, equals 6.70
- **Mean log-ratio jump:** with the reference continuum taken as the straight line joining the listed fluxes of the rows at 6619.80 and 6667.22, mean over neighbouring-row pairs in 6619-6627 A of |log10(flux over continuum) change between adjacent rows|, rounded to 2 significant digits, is 0.0013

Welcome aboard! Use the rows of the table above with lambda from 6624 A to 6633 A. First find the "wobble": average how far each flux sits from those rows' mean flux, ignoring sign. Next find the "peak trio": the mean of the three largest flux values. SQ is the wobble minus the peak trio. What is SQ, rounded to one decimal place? -22.4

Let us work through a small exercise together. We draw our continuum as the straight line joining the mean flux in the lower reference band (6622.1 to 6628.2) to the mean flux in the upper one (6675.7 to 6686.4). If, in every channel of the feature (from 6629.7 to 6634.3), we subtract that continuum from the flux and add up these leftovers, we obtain -3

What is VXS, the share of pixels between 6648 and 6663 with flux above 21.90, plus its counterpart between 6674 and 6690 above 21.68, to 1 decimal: 0.6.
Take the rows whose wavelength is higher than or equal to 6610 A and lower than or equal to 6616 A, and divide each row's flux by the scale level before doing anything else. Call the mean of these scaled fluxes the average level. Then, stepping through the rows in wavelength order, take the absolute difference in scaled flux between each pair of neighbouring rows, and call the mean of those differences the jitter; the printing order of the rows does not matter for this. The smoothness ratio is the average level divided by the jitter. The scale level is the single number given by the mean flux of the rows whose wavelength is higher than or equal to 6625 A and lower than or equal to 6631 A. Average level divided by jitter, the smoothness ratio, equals 256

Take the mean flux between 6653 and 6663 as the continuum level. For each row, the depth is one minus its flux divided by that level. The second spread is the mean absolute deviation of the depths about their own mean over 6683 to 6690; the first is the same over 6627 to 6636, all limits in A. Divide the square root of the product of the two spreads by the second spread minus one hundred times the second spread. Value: -0.023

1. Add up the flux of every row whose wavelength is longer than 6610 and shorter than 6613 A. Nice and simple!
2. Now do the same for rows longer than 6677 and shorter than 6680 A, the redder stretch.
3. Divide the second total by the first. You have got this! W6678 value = 0.986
